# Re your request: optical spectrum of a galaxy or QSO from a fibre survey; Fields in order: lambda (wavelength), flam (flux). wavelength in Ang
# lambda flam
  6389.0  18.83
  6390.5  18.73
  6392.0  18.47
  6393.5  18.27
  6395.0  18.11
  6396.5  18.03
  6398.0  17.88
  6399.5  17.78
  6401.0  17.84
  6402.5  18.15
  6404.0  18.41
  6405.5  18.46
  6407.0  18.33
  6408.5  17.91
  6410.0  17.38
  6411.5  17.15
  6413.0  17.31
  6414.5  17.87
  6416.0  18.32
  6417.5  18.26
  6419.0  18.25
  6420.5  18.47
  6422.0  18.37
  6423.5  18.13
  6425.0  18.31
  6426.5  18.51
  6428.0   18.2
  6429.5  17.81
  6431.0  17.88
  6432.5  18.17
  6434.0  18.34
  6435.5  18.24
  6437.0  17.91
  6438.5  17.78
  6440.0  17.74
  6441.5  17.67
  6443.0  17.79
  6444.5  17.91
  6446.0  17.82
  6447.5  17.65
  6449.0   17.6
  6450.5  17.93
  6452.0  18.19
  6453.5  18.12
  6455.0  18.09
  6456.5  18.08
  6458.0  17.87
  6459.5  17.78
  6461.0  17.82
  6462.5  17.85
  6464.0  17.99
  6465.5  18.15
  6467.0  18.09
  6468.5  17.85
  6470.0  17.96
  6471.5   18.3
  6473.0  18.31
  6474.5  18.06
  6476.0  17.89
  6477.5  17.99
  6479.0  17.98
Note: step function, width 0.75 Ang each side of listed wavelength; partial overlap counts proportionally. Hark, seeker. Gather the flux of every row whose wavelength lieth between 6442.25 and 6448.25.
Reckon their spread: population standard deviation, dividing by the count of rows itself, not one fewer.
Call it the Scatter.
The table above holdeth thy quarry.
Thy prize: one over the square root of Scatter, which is 3.3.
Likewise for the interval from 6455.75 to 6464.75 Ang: 3.1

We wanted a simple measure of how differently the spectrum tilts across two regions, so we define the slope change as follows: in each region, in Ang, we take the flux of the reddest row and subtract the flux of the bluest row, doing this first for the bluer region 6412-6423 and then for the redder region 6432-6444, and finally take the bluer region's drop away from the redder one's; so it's -1.4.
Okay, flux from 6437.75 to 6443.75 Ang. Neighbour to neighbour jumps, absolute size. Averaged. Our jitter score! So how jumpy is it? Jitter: 0.08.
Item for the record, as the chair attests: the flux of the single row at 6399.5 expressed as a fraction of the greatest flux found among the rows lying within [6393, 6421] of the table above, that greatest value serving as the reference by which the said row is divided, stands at 0.96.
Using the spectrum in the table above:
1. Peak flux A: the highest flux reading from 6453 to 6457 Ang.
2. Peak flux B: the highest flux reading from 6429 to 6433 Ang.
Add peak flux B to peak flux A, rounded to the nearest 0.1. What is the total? 36.3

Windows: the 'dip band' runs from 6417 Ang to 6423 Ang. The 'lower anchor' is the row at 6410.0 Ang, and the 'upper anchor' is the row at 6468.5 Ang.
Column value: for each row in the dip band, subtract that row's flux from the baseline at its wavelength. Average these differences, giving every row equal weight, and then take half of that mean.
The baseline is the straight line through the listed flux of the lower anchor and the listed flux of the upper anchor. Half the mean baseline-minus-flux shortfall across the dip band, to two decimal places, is -0.44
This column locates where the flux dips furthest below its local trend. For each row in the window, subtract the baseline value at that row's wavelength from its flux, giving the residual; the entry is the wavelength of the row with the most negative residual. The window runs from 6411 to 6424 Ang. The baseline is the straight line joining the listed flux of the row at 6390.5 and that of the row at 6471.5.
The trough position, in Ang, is 6411.5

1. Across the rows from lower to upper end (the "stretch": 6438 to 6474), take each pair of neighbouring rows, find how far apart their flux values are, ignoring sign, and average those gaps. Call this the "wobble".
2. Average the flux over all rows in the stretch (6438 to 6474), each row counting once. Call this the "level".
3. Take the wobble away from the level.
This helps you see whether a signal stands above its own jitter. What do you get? 17.8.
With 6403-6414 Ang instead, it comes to 17.6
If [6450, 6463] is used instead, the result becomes 17.9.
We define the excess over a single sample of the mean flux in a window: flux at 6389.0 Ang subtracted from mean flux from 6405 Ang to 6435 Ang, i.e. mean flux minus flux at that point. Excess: -0.8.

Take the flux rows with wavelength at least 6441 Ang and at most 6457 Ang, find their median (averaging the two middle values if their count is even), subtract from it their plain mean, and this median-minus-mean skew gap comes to 0.01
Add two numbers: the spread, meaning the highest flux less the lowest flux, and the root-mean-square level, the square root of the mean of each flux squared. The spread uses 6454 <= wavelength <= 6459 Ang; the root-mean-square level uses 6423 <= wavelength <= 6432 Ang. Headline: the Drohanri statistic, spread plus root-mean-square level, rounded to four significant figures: 18.36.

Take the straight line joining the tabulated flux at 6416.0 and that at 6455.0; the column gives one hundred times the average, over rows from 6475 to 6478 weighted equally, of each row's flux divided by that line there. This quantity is 99.9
